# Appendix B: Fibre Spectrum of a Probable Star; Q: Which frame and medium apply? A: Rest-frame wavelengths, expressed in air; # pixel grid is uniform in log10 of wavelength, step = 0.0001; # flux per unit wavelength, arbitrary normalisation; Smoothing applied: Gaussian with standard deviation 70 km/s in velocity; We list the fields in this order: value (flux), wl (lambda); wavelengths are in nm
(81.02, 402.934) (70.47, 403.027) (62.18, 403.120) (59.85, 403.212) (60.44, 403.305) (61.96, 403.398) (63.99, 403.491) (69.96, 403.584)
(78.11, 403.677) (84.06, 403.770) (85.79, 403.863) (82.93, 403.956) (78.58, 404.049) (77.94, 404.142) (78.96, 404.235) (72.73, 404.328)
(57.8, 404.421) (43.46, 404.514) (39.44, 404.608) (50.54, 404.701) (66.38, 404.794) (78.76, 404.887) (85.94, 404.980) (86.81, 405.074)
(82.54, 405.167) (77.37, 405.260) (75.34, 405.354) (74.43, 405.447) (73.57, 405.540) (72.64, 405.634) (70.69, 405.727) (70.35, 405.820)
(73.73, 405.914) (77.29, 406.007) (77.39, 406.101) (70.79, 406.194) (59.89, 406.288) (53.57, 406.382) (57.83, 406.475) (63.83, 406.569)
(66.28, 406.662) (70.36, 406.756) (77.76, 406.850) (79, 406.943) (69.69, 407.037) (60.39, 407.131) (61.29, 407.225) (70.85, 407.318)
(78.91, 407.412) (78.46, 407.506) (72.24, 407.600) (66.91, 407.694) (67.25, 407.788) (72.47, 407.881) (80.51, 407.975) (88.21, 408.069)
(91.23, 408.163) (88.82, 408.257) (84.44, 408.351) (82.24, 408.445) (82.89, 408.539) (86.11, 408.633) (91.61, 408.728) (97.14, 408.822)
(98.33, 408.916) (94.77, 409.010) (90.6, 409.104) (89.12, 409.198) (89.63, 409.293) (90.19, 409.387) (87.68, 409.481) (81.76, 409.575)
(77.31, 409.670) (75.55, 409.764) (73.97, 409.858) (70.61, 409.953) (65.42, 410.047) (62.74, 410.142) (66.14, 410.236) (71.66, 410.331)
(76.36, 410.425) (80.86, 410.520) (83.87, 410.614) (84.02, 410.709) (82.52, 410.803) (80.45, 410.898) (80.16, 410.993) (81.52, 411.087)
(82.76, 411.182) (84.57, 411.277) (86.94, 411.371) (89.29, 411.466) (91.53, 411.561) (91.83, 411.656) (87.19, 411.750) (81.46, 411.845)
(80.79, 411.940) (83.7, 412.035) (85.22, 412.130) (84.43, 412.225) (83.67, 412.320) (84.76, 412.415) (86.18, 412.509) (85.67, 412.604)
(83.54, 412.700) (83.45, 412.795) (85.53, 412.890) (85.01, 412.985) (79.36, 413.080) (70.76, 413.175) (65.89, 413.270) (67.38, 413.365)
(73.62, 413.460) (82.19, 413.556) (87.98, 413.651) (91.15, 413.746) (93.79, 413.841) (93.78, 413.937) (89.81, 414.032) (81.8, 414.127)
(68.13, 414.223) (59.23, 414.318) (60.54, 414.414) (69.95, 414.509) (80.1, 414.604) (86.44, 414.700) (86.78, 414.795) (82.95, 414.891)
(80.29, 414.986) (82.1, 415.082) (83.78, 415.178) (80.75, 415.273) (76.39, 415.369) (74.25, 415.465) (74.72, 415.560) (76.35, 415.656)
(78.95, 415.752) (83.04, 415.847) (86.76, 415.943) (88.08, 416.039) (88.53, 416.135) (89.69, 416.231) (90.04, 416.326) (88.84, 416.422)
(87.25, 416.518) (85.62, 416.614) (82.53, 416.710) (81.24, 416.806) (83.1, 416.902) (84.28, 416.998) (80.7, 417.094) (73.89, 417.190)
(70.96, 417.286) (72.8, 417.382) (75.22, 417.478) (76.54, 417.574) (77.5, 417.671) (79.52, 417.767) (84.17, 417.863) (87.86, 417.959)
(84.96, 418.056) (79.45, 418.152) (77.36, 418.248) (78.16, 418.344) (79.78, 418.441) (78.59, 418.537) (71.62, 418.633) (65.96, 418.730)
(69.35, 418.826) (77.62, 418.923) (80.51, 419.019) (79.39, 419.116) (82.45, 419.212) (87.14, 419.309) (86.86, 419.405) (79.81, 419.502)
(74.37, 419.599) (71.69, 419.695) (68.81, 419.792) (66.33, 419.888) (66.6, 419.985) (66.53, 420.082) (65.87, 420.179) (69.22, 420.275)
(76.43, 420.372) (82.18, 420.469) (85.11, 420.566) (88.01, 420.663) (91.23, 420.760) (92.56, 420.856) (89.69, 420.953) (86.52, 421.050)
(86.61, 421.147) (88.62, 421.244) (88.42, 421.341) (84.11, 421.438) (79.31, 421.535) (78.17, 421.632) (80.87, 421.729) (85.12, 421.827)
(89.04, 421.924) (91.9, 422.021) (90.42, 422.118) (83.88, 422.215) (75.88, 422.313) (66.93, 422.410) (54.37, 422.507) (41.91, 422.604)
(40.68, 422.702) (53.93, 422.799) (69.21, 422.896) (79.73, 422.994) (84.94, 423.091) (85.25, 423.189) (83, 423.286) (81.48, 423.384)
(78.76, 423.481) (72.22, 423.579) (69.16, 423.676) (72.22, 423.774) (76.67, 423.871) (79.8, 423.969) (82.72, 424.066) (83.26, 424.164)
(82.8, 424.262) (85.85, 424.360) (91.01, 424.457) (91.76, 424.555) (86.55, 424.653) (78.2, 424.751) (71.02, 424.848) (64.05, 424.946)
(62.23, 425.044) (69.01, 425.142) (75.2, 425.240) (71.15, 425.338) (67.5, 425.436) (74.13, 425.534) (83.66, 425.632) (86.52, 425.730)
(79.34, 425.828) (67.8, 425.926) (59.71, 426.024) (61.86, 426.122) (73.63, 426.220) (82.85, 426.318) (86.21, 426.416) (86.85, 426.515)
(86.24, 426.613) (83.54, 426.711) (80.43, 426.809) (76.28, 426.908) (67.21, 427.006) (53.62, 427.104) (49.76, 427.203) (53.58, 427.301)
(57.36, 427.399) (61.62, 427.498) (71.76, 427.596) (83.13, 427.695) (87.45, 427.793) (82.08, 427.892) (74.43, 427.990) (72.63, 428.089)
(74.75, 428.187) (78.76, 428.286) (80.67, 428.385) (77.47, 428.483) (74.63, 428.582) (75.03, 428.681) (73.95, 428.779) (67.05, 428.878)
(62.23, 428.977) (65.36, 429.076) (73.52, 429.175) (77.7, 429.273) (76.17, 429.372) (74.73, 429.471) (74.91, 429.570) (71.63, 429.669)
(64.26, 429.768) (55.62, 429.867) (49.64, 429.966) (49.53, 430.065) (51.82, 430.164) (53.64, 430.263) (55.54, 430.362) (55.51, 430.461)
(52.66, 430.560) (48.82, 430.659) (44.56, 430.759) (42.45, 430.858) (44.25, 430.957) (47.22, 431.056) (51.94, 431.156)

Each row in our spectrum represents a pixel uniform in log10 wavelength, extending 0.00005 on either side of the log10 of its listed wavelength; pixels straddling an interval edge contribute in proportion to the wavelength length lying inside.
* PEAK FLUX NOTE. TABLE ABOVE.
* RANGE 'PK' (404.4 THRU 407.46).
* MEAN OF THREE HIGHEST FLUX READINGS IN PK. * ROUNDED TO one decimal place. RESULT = 85.1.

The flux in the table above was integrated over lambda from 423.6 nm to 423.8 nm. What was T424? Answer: 14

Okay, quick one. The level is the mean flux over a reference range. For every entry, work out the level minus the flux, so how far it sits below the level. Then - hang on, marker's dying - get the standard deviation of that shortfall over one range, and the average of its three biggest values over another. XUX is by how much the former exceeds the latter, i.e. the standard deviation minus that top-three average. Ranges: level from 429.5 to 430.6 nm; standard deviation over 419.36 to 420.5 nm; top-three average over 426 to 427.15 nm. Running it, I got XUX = 7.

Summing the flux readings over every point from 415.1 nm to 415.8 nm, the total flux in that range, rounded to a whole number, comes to 545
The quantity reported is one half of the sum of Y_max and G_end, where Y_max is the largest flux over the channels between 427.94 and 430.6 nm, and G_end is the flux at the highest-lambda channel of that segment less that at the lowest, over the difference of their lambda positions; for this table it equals 36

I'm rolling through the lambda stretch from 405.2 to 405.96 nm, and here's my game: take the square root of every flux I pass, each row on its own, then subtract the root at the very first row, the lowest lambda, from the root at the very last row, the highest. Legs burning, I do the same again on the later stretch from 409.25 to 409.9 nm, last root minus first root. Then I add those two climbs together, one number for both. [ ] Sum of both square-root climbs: -1.1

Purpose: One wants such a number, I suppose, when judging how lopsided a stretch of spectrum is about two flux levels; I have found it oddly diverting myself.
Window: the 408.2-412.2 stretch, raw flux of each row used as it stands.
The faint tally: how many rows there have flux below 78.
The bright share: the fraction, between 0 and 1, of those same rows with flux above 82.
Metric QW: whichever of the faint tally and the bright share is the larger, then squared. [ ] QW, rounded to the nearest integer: 81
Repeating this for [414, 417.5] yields 144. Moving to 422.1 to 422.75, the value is 25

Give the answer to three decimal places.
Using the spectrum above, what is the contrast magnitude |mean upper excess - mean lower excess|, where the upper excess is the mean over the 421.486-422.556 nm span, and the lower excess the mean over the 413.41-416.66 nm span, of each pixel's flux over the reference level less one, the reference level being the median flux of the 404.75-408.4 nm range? 0.031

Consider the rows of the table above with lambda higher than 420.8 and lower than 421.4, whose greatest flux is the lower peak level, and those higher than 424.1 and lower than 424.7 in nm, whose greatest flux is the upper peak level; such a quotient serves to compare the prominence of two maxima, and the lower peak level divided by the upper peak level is 1.009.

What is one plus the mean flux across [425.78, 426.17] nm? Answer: 68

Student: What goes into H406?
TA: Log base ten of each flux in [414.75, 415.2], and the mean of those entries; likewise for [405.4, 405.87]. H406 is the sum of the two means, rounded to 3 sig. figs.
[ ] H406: 3.78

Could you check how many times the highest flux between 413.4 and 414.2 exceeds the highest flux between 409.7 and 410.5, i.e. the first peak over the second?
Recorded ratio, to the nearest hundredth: 1.23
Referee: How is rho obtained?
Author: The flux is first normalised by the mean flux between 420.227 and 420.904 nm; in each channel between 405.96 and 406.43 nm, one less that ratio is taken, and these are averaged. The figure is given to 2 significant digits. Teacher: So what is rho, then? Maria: 0.19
